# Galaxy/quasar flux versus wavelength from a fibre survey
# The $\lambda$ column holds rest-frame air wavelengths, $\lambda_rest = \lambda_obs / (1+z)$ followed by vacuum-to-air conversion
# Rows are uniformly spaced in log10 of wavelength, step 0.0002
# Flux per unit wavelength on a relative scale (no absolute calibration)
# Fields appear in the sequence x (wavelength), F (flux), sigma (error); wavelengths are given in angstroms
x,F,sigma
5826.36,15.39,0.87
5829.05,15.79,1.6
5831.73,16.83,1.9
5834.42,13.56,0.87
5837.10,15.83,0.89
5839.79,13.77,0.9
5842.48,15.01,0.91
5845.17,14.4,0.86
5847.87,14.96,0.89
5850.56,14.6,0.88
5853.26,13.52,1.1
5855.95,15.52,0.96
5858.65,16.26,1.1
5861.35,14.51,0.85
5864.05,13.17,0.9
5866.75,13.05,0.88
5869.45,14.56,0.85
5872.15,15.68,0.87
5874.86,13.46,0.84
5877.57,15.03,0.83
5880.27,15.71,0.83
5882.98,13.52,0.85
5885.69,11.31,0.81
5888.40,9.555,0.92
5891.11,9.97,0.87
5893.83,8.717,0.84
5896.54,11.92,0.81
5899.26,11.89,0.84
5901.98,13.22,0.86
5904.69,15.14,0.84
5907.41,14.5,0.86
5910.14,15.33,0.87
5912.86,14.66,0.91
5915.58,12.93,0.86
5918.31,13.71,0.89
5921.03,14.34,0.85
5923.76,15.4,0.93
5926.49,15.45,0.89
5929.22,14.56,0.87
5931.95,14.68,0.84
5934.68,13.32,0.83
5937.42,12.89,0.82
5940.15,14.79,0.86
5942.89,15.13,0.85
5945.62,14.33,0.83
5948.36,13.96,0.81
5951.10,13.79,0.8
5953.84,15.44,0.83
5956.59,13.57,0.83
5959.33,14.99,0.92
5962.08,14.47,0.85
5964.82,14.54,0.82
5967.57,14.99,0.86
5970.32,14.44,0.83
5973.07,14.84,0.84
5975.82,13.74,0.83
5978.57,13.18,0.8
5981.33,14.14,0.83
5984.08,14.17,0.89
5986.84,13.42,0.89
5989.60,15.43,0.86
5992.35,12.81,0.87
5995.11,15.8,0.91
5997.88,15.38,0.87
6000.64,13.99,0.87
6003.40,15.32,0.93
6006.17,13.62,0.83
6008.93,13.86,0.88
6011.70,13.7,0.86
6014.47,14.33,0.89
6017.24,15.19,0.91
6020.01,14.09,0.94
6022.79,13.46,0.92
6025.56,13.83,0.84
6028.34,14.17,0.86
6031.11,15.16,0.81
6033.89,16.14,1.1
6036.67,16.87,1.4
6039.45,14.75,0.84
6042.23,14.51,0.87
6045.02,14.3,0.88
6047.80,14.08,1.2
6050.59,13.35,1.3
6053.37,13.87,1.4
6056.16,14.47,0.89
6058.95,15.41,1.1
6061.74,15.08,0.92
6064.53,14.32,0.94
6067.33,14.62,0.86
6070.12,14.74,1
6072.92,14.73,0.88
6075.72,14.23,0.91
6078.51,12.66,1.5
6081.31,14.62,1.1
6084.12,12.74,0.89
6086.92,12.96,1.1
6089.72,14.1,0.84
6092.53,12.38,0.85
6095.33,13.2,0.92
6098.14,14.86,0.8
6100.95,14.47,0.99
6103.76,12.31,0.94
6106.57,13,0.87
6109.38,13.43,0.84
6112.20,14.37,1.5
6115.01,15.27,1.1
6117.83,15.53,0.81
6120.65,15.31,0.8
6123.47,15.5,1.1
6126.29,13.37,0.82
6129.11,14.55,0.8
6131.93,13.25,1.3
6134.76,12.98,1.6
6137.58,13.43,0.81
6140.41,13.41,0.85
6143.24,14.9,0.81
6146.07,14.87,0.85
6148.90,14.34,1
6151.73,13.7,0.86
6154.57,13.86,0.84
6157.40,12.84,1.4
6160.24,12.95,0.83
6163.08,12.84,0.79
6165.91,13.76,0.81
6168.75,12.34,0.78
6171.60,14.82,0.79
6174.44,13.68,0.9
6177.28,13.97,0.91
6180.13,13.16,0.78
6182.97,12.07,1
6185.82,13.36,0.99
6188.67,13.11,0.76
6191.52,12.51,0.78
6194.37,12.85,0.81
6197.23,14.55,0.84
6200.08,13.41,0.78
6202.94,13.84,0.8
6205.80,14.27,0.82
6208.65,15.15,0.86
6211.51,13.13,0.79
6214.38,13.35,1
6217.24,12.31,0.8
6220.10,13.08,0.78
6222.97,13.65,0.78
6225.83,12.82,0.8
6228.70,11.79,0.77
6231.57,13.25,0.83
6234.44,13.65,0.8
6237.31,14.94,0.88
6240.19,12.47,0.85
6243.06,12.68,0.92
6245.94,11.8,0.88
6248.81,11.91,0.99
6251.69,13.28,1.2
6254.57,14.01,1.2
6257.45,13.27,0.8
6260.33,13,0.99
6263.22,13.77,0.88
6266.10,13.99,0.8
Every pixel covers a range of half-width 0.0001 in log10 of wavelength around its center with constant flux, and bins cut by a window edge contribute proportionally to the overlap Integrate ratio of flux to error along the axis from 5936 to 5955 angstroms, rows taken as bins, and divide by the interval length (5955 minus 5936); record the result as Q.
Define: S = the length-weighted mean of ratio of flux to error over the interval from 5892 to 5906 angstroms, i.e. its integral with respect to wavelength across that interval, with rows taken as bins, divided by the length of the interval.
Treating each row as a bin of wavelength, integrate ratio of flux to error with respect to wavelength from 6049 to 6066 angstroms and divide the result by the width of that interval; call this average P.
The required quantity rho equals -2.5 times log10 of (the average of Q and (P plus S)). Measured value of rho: -3.389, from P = 13.7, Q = 17.3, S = 14.4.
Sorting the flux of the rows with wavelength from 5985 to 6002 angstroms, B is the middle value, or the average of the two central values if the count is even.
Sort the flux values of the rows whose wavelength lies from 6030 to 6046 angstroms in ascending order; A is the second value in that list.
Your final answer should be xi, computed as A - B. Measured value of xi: -0.2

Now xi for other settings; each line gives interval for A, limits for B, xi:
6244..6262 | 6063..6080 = -2.6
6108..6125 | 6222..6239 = 0.9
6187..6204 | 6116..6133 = -2.1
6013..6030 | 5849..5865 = -0.7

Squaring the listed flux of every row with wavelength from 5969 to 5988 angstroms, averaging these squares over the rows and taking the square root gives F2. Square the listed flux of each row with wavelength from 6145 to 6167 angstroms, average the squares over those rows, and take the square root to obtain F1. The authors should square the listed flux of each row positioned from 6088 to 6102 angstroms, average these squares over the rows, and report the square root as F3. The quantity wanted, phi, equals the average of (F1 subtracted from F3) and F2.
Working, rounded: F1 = 13.7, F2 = 14.0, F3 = 13.8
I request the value 7.1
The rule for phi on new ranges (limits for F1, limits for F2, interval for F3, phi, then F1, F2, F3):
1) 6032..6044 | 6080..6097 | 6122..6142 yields 5.8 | 15.6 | 13.4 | 13.8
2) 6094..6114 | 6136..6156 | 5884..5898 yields 5.4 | 13.7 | 14.1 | 10.4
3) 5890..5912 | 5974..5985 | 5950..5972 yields 7.8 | 12.8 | 13.8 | 14.5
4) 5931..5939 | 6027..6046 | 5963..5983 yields 7.9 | 13.7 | 15.2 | 14.3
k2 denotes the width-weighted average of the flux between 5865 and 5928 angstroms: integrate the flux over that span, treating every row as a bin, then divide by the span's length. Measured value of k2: 13.4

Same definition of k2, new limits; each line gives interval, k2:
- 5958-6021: 14.4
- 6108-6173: 14.0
